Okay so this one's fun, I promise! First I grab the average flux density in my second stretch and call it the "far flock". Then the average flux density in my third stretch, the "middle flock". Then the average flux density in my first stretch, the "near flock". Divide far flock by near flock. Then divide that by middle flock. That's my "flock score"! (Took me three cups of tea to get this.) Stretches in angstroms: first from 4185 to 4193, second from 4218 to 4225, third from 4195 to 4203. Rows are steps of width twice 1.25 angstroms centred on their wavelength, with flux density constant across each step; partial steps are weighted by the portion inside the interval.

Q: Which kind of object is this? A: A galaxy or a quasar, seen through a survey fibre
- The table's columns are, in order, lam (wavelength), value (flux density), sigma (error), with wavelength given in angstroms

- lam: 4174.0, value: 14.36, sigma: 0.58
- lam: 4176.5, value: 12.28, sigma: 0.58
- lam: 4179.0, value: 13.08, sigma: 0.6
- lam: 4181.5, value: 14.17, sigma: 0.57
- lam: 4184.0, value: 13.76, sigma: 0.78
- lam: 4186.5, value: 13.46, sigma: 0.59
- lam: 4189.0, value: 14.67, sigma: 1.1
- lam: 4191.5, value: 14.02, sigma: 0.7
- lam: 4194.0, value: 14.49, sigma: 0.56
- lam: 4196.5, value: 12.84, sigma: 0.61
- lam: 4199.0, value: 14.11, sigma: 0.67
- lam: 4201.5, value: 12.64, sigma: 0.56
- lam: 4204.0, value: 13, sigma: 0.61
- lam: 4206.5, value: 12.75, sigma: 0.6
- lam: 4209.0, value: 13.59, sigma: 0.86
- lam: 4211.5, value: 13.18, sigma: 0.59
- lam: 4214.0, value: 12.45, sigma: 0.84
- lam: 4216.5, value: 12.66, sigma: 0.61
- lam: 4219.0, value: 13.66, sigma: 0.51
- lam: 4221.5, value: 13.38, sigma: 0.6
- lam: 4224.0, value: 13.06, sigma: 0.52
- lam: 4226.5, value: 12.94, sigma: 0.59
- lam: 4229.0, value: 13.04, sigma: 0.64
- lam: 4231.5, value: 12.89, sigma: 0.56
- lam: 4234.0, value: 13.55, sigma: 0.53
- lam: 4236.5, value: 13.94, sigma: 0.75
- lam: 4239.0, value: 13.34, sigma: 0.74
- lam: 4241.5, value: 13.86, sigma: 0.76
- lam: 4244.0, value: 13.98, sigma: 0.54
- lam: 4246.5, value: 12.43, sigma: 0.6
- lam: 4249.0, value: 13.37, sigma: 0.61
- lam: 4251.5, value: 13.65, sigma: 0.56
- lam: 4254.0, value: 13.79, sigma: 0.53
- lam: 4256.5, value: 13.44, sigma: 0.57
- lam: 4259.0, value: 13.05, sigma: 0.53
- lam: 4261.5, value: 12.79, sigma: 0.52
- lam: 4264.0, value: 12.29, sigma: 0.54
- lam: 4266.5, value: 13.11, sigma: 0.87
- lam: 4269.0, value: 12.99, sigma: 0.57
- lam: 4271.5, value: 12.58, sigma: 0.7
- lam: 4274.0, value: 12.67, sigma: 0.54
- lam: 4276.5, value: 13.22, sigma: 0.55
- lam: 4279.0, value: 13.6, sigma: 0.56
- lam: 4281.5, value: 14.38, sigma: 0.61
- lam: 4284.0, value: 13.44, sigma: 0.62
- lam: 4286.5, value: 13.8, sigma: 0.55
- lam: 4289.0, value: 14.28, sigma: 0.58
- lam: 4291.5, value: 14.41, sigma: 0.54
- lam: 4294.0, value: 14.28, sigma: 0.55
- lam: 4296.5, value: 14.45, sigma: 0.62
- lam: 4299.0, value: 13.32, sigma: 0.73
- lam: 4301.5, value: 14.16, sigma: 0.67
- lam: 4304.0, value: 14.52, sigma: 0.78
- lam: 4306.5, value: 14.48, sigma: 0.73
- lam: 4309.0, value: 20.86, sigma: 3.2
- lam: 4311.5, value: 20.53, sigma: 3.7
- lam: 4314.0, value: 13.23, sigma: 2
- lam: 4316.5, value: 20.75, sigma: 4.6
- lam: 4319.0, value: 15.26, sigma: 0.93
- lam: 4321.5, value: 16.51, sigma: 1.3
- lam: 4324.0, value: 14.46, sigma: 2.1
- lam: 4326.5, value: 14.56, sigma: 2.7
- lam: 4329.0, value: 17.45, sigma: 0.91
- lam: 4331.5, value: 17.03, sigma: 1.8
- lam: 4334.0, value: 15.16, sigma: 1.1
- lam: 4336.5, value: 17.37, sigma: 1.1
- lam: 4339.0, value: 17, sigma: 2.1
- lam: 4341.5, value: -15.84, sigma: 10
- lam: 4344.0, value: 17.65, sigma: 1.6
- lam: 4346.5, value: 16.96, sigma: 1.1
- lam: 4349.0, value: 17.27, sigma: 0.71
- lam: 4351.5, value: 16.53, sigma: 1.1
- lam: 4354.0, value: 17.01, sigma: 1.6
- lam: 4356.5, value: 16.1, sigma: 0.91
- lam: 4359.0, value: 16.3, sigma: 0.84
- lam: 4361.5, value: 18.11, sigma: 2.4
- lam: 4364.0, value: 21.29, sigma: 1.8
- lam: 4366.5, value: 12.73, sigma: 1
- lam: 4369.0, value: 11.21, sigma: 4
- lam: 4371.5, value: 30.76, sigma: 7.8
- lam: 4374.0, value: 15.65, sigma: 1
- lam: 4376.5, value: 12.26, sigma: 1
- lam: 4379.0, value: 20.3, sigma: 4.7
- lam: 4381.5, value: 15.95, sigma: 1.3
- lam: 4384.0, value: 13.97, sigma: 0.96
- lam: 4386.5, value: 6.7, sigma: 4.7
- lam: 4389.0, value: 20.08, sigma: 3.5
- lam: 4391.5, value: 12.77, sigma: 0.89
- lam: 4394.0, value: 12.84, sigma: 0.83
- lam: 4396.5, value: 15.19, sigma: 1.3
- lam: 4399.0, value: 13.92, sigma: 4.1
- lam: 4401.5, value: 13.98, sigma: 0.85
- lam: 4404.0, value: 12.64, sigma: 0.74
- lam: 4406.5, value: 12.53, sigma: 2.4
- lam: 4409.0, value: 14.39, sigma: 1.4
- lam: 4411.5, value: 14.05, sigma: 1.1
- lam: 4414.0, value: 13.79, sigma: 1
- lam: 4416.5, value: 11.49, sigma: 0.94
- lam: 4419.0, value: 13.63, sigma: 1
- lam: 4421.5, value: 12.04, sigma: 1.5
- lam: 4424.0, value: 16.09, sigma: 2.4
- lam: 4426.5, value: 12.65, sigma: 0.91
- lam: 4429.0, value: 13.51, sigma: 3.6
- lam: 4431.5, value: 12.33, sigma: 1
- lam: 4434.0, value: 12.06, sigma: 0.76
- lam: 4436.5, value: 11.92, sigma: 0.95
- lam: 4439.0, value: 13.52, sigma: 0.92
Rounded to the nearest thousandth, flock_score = 0.072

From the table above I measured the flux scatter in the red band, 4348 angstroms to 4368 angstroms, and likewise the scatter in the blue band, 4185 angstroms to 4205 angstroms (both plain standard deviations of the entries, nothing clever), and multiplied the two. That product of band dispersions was 2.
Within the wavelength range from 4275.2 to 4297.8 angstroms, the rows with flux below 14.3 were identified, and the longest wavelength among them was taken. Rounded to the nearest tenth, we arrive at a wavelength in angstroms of 4294.0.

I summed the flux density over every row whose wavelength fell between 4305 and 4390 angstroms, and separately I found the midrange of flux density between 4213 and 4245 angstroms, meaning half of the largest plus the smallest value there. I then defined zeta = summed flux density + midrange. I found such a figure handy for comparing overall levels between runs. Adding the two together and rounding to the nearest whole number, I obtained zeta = 549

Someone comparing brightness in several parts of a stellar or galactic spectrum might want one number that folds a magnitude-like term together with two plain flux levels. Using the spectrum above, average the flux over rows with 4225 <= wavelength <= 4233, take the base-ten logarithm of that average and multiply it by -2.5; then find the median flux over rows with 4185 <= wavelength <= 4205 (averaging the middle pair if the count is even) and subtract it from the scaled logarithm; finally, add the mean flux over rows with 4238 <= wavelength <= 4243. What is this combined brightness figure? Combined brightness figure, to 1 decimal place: -2.9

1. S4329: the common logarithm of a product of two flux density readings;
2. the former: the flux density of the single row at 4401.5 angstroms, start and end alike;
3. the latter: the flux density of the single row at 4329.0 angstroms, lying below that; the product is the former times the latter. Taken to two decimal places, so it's 2.39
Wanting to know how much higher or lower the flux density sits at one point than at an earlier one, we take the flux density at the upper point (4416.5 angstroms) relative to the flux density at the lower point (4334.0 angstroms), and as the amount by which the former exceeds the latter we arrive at -3.7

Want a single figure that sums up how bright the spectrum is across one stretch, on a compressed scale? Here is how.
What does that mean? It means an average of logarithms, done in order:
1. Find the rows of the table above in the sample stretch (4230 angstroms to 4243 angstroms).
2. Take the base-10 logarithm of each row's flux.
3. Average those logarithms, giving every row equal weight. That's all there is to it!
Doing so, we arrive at 1.13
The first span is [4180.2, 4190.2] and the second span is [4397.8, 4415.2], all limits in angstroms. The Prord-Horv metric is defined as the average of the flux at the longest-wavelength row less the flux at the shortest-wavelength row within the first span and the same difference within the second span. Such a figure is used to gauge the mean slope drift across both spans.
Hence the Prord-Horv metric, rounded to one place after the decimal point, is 0.2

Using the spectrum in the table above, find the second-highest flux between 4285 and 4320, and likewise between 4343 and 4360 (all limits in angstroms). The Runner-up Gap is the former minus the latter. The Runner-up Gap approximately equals 3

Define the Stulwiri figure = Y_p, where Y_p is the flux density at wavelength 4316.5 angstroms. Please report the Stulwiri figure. 20.75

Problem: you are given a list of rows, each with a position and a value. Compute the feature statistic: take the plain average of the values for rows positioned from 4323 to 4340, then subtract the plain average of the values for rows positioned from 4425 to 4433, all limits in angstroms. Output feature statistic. 3.3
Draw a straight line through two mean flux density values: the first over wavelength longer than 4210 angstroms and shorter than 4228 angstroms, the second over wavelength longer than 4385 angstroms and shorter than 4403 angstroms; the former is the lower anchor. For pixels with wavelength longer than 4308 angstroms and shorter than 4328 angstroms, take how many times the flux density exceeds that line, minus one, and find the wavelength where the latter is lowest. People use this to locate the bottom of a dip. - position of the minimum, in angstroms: 4314.0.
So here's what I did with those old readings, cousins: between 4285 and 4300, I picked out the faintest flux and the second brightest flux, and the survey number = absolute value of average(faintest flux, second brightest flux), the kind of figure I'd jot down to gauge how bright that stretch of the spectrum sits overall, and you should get 13.9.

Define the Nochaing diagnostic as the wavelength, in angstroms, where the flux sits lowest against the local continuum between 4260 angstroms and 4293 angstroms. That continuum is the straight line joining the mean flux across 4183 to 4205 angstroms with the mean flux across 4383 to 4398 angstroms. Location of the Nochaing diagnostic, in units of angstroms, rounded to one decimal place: 4264.0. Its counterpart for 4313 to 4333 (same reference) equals 4314.0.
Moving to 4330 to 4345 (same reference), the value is 4341.5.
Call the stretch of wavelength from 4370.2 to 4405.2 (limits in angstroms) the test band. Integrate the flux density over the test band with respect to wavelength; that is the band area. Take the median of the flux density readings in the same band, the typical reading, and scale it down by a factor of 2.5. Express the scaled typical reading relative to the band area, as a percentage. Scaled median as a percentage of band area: 1.03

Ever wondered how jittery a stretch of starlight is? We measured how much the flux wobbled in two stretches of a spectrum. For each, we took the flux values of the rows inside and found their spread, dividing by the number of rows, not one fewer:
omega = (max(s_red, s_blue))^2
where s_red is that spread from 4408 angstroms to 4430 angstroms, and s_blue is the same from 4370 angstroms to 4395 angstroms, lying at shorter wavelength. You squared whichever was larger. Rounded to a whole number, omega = 38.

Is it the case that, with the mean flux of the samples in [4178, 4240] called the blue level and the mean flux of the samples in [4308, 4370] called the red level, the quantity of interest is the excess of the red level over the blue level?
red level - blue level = 2.03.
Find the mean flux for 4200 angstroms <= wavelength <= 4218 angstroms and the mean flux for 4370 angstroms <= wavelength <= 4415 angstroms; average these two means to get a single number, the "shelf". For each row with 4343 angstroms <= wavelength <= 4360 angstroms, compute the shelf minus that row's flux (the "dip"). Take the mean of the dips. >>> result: -2.8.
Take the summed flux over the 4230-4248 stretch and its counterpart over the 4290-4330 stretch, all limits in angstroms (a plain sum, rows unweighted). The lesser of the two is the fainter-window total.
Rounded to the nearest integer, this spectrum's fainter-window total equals 94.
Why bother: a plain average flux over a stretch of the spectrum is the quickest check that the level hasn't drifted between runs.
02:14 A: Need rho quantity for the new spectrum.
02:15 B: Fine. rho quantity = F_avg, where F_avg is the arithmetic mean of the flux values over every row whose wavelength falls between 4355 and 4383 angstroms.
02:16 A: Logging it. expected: 17.3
